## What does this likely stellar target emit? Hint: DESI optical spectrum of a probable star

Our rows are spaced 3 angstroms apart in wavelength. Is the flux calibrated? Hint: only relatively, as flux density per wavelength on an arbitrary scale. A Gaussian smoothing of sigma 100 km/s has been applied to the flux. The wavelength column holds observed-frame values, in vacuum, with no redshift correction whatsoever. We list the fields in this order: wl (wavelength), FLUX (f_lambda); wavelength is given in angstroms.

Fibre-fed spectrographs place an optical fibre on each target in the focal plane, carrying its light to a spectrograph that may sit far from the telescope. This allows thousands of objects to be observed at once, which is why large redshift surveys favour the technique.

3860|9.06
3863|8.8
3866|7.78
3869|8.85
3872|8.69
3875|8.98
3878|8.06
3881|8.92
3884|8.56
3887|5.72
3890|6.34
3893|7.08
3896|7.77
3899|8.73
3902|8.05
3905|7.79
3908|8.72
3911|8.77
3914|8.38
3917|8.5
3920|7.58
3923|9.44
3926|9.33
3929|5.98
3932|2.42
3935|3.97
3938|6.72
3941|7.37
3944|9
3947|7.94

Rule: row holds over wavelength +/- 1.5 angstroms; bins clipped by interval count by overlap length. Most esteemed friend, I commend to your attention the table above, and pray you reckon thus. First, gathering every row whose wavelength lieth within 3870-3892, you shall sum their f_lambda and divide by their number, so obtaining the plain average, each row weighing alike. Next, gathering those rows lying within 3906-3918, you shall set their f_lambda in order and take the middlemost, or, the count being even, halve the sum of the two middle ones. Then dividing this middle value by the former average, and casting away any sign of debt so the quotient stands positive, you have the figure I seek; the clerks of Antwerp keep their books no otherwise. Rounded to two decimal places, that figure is 1.09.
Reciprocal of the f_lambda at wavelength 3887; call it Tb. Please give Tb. 0.175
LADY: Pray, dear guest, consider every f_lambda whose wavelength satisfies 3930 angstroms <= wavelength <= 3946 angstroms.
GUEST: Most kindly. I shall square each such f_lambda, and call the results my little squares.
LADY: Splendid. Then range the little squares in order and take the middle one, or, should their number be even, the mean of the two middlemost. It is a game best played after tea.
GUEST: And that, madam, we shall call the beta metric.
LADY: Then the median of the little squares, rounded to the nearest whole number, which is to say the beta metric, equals 45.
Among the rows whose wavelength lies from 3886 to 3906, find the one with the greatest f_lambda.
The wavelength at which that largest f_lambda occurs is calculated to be 3899 angstroms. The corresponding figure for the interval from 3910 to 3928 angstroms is 3923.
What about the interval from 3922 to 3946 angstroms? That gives 3923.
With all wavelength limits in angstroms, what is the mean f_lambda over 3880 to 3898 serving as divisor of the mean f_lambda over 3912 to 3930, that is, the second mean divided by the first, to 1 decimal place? 1.1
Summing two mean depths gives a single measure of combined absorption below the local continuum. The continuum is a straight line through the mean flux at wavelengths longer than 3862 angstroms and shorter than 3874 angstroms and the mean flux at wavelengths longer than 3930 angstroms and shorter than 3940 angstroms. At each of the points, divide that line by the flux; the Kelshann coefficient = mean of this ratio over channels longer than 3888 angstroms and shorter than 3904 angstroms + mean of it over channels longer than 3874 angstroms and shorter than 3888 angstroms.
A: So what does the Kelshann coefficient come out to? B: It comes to 1.9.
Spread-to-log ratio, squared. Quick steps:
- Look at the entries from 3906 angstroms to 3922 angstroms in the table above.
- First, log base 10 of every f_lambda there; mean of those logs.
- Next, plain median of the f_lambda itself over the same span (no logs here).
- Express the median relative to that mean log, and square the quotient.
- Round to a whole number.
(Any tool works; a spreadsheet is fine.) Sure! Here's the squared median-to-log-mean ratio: 85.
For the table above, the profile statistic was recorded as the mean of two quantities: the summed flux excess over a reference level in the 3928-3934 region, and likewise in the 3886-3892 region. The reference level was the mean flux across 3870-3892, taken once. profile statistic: -5.6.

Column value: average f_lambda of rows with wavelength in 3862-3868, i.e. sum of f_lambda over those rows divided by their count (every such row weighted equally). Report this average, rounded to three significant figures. 8.29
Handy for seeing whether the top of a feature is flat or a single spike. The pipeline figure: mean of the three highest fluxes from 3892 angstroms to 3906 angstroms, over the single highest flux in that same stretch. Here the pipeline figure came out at 0.94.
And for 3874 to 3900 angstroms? 0.99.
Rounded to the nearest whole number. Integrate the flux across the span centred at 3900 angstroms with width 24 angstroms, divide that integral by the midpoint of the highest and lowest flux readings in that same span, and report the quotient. 25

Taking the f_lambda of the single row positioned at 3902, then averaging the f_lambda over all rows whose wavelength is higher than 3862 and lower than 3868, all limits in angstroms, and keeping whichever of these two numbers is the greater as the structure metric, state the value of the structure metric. 8.3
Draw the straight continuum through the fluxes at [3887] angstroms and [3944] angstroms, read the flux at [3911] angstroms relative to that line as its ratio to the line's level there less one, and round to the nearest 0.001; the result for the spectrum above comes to 0.235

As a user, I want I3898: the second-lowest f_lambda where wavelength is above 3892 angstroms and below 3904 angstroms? 7.77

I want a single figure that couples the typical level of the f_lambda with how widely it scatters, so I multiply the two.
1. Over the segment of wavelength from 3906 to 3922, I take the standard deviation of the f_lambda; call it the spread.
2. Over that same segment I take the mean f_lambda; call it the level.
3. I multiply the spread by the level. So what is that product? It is 4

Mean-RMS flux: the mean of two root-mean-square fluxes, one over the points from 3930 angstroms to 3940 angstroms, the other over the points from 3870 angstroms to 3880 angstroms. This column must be 6.7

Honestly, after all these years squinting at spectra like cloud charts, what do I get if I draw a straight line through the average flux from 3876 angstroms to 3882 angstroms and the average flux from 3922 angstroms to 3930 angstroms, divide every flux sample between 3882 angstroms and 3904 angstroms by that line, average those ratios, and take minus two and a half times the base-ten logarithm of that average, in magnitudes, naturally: 0.13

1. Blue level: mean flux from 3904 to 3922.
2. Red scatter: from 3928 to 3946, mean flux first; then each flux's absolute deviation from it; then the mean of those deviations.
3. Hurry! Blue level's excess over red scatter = 6.5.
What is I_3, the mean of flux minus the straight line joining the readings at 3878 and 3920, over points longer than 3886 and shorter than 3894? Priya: -1.5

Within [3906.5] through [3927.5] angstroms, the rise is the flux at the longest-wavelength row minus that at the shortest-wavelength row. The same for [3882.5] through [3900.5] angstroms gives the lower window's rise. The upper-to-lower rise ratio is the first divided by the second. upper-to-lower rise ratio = 3.6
